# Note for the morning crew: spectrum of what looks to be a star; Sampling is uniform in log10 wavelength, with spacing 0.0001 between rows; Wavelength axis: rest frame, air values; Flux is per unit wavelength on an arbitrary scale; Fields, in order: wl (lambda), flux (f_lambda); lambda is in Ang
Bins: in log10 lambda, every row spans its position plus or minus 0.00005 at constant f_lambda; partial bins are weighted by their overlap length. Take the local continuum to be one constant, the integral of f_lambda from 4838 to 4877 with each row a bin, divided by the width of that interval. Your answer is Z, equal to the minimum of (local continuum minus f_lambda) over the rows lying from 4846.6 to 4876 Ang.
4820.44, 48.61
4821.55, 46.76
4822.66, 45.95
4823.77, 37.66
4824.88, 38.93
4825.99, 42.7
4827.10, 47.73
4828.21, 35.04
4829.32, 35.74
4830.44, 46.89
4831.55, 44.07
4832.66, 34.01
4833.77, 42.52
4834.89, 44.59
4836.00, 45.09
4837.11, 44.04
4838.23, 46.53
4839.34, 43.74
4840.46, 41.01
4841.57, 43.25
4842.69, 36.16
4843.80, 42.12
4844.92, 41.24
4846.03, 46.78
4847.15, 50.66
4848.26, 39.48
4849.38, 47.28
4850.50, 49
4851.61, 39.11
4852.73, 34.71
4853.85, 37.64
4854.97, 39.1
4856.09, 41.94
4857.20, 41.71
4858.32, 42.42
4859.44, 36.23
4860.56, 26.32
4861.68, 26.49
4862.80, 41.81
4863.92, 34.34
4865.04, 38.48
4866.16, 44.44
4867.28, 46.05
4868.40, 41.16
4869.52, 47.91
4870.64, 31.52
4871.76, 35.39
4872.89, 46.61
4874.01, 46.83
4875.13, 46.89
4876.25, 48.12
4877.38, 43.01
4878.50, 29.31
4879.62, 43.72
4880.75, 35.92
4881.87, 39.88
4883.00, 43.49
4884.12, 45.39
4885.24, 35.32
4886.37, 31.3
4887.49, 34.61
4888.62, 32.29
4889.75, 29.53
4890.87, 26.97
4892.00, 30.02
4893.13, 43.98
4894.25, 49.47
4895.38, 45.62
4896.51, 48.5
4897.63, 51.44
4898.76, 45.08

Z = -9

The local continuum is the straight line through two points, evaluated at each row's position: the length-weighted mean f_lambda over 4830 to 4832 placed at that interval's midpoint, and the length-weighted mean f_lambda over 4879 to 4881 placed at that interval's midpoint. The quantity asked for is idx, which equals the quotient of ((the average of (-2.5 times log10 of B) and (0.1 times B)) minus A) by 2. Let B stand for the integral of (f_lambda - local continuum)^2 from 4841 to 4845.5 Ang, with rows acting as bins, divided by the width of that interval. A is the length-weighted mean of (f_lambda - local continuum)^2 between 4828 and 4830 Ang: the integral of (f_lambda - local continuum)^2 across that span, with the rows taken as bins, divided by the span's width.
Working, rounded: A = 100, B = 19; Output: -50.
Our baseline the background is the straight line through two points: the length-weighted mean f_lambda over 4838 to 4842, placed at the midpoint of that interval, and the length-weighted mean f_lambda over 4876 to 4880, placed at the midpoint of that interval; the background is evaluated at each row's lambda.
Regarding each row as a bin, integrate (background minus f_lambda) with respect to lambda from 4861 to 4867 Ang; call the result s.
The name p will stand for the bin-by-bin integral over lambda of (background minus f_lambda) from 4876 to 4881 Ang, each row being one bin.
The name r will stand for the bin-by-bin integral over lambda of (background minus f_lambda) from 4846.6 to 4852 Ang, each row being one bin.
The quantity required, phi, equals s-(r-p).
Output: 42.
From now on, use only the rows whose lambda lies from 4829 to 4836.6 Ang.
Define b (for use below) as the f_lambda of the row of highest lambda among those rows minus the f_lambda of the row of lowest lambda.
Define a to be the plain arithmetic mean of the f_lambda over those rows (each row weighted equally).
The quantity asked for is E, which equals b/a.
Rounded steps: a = 42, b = 9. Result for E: 0.22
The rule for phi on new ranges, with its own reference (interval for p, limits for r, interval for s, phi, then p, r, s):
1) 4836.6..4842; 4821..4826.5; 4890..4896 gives -12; -1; 13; 2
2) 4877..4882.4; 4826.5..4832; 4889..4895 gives 16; 11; 14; 18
